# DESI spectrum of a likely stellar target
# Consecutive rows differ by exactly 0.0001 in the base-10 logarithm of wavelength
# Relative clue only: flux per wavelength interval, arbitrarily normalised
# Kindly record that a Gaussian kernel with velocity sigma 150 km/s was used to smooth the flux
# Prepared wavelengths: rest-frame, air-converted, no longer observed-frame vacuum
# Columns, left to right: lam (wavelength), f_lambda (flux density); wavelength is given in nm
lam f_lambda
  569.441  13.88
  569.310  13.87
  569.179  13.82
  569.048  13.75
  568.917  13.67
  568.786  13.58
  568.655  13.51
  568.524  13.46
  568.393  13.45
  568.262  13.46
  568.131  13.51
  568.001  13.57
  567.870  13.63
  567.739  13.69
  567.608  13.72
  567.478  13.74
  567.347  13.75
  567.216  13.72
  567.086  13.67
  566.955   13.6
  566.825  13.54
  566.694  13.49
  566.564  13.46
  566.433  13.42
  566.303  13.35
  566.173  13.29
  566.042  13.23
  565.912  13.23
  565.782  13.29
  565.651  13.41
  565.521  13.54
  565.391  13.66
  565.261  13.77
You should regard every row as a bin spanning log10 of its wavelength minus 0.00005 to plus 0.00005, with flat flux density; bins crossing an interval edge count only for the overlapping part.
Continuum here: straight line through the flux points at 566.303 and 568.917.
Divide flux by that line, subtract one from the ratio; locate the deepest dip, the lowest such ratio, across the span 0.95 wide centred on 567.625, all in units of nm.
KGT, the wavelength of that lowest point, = 568.001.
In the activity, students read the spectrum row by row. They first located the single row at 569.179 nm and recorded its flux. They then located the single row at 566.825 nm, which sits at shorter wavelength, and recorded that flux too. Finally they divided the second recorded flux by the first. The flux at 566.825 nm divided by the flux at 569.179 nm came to 0.98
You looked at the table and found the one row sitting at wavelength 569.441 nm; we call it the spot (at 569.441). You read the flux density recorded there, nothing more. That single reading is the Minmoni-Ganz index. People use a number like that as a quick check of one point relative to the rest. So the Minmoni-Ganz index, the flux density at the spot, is 13.88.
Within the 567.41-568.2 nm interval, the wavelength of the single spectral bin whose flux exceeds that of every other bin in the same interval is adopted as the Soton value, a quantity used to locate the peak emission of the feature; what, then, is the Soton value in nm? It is 567.478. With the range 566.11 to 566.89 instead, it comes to 566.825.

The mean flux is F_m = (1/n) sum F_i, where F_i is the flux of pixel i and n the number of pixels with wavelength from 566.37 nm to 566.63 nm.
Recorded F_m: 13.44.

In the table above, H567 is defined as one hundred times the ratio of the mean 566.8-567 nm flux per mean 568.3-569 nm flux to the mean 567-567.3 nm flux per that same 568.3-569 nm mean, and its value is 99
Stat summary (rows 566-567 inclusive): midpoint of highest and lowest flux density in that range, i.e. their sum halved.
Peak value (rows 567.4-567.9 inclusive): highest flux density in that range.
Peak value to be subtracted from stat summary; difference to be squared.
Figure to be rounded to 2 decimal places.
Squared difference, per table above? 0.11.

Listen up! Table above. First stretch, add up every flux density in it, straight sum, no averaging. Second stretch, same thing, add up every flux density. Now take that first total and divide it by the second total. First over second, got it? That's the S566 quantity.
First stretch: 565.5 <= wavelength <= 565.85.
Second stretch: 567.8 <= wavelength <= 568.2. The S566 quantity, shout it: 0.99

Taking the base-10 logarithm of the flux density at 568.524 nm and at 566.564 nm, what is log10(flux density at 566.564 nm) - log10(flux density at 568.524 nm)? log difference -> 0.000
